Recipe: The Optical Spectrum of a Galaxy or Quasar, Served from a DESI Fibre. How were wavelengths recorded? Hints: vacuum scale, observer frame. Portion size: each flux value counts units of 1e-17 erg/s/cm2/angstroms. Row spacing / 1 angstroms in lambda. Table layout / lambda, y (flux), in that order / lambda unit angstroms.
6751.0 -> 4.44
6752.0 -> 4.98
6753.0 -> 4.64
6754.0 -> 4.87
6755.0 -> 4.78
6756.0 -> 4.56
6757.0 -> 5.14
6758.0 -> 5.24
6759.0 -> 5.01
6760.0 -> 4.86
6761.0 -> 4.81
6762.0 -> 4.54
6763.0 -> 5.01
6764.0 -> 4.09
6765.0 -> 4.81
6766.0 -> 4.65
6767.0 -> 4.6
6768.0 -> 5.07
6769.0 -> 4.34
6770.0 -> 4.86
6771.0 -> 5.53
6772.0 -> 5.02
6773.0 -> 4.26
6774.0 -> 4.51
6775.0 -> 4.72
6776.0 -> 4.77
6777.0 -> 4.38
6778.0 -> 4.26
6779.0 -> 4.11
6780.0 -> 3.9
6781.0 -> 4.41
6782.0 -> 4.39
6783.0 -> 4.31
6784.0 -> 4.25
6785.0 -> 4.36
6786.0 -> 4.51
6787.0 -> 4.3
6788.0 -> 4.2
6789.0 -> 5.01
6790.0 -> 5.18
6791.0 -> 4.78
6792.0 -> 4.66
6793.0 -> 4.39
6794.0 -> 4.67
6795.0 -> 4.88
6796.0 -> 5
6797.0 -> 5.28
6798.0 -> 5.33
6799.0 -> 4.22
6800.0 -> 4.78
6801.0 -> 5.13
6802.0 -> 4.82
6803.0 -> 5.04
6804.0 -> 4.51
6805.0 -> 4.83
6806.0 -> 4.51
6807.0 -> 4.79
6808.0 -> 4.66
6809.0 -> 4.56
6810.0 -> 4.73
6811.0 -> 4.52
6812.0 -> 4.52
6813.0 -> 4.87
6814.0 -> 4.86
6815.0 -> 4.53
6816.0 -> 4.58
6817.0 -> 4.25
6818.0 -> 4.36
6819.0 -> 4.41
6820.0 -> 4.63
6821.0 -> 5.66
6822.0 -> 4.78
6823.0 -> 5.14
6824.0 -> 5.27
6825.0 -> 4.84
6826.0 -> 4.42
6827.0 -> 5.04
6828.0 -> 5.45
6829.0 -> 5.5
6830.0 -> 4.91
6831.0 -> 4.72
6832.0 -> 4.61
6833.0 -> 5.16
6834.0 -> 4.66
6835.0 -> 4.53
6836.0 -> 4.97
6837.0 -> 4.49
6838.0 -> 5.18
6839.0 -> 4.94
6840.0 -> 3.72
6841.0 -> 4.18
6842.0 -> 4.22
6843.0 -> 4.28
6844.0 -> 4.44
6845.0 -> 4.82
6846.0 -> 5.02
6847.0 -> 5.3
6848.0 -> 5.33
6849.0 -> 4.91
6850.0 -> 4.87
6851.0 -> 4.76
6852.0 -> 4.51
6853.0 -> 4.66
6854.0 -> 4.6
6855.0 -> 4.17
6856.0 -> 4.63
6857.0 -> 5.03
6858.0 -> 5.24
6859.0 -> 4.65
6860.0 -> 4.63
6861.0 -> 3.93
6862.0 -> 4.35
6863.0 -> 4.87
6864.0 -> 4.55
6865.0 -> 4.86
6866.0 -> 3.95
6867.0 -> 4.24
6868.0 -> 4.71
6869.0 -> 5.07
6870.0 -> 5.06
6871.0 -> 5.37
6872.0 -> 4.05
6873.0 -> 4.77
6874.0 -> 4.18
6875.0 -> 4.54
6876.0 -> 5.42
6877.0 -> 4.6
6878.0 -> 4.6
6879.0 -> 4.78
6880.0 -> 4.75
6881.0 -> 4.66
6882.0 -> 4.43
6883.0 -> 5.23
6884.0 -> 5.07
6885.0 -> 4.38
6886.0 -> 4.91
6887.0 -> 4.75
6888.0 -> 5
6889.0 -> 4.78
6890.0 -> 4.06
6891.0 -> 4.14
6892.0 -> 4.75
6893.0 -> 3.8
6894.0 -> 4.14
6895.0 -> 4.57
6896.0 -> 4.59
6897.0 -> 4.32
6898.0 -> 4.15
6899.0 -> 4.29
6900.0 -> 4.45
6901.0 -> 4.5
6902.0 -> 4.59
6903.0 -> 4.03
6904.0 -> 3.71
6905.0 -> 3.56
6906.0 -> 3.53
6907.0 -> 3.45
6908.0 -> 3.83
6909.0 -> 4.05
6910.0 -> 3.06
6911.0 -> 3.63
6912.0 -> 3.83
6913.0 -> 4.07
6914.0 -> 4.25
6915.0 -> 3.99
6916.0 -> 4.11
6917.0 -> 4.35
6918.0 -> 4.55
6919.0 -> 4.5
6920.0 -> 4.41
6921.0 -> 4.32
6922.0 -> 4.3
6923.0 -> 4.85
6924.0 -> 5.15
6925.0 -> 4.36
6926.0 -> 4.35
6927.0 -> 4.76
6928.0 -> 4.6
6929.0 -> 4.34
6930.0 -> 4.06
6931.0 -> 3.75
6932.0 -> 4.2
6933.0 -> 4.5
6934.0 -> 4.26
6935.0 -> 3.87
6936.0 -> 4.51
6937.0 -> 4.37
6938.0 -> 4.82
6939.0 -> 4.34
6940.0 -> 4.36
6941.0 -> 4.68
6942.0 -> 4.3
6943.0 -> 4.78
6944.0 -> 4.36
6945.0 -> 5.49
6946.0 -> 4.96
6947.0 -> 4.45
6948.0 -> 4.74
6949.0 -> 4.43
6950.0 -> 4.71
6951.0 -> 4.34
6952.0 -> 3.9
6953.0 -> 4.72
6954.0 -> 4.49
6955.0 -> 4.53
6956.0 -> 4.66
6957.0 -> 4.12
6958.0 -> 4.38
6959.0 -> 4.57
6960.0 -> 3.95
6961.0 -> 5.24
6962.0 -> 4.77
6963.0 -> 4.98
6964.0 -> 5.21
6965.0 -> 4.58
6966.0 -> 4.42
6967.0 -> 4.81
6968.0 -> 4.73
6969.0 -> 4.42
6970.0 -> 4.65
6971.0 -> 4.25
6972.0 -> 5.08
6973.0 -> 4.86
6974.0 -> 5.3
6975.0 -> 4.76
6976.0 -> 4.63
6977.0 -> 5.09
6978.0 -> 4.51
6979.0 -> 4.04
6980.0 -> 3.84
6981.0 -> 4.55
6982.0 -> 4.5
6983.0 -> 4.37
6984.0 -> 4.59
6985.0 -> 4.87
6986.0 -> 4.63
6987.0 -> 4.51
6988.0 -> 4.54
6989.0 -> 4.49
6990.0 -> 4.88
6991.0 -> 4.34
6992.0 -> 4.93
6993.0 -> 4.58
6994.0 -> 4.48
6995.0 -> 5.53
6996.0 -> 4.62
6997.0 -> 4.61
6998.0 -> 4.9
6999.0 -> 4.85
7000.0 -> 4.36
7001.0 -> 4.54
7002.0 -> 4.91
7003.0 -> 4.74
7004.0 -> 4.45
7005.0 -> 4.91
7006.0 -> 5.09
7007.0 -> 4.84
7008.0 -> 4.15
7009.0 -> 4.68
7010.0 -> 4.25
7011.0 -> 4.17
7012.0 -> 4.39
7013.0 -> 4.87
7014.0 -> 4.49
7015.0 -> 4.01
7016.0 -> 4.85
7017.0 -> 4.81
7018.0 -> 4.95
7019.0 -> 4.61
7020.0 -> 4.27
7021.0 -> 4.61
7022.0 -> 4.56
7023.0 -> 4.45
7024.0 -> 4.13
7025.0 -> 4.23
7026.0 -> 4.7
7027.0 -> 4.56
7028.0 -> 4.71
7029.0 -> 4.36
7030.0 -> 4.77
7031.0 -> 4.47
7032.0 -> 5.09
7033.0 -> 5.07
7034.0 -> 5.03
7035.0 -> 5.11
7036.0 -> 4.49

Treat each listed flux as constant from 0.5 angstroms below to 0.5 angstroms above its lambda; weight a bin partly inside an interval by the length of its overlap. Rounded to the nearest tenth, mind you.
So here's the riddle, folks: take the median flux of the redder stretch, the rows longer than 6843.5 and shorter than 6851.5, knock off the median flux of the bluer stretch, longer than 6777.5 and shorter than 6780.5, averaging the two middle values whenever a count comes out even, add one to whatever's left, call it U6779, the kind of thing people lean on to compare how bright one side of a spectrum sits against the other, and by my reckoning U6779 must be 1.8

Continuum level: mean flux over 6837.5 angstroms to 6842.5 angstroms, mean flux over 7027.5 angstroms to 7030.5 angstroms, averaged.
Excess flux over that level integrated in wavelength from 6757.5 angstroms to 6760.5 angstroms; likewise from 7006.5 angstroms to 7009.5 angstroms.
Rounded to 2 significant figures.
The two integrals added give 1.6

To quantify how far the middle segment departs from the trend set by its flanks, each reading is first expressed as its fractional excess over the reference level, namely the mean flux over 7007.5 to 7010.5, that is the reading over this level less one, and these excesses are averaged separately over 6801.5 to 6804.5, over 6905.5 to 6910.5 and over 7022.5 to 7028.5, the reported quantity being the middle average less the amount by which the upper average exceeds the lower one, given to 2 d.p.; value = -0.10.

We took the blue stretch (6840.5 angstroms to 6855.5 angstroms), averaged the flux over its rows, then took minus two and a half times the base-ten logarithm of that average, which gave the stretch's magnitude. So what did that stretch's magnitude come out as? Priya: -1.67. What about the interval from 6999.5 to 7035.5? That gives -1.66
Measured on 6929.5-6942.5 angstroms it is -1.59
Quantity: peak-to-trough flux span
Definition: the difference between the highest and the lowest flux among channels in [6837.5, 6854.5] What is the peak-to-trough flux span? 1.61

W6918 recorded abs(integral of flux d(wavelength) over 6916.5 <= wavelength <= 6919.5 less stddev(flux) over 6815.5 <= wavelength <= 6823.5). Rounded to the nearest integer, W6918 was 13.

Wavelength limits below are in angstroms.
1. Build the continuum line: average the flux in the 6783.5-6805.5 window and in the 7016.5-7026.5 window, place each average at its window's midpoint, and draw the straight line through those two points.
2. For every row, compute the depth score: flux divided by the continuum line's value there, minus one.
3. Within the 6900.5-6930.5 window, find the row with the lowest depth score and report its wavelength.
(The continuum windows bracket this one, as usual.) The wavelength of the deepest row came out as 6910.0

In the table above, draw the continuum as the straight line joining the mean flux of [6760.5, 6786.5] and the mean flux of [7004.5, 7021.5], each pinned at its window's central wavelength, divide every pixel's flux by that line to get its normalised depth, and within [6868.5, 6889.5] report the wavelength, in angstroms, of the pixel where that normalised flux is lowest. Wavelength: 6872.0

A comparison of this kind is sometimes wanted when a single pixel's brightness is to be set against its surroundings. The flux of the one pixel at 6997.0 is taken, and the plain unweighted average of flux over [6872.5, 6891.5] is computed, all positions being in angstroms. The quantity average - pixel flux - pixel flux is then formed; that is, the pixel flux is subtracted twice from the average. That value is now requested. -4.5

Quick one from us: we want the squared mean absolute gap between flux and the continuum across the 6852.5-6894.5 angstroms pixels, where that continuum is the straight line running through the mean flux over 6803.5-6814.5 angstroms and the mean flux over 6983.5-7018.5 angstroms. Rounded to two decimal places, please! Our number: 0.10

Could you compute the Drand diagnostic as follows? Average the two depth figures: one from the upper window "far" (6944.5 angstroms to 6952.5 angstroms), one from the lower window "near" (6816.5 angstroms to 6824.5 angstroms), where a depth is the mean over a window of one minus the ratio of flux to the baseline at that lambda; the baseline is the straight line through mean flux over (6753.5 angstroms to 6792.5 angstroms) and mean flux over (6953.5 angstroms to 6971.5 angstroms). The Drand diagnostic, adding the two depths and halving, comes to -0.02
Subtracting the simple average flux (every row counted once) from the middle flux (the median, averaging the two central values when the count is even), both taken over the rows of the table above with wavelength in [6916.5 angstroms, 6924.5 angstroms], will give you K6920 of -0.10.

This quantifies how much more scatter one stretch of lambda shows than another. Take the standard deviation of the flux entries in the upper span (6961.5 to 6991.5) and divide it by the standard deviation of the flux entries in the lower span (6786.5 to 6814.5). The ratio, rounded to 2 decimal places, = 1.08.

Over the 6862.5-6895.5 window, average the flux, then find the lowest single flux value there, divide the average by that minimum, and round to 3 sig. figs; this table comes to 1.22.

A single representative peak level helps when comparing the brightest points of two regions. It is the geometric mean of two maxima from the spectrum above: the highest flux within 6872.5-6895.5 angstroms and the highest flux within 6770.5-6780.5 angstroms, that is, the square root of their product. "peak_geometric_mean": 5.47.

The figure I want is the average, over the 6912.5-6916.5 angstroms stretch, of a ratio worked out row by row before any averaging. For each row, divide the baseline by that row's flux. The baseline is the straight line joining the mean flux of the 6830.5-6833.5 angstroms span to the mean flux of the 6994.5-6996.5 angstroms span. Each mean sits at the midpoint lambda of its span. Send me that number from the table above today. 1.21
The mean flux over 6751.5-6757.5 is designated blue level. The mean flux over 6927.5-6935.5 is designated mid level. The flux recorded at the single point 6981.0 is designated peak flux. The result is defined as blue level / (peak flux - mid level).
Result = 14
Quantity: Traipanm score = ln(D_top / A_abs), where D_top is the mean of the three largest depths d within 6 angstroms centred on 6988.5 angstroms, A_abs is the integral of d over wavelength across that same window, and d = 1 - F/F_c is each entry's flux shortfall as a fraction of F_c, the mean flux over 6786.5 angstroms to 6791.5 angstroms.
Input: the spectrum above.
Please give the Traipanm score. -1.1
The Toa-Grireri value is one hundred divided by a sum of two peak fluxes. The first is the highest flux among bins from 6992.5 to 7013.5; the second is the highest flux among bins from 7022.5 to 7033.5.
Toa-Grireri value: 9.4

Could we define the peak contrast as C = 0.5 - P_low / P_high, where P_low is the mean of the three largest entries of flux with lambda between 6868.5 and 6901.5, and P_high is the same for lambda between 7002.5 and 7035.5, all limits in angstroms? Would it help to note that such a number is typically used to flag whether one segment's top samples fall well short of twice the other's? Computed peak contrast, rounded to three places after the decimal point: -0.548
